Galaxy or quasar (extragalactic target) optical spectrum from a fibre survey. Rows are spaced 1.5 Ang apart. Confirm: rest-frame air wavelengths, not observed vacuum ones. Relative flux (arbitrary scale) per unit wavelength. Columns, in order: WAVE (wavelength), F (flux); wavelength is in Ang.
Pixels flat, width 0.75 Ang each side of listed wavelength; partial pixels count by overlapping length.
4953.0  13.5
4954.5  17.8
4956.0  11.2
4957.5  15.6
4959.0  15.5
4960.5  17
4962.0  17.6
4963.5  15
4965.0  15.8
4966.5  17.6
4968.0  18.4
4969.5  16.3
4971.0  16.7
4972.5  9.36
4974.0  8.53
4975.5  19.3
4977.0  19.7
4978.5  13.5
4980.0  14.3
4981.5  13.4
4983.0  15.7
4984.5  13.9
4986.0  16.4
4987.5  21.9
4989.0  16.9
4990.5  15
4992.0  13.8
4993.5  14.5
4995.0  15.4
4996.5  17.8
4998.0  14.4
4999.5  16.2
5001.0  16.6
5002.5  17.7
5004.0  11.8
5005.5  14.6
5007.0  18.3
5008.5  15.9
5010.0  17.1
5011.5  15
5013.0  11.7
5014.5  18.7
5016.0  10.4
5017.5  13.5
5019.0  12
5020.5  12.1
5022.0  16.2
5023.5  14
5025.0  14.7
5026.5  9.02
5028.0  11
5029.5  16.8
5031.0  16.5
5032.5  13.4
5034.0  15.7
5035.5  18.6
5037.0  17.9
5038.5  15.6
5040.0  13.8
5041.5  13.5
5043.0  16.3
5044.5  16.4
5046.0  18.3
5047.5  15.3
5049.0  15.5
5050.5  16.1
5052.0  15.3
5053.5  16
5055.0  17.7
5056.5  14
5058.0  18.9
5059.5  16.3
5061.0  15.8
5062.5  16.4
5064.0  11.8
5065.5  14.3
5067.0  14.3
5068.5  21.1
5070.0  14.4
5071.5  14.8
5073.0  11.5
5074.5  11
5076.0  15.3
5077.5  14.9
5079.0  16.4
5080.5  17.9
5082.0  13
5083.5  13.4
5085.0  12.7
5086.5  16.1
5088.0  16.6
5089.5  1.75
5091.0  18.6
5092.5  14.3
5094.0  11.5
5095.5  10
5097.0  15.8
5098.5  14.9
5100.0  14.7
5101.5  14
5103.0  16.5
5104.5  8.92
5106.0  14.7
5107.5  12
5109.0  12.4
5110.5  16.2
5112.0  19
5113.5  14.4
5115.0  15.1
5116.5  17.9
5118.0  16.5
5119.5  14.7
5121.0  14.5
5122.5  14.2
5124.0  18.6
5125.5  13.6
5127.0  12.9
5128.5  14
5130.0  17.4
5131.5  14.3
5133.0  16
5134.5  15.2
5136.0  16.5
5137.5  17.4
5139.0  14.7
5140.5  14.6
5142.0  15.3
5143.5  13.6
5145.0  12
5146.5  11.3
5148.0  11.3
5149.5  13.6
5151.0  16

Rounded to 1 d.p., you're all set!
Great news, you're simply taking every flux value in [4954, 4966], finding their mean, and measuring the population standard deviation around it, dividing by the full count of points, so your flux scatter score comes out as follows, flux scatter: 2.0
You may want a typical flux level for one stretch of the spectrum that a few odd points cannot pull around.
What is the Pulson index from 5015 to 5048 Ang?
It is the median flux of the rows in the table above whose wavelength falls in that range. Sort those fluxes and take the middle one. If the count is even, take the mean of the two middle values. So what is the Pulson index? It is 15.0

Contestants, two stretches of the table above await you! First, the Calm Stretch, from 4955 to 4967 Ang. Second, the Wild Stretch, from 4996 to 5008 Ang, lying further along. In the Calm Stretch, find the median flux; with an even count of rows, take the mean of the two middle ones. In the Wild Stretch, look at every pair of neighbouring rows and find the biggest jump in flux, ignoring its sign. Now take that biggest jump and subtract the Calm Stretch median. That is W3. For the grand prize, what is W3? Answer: -9.8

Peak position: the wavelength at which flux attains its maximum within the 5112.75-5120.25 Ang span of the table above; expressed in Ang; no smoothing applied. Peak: 5116.5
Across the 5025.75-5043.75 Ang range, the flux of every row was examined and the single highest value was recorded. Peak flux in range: 18.6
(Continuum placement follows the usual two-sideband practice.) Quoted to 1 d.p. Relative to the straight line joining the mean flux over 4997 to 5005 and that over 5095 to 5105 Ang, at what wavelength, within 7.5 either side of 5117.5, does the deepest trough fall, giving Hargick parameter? 5122.5 Ang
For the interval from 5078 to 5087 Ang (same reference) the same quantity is 5085.0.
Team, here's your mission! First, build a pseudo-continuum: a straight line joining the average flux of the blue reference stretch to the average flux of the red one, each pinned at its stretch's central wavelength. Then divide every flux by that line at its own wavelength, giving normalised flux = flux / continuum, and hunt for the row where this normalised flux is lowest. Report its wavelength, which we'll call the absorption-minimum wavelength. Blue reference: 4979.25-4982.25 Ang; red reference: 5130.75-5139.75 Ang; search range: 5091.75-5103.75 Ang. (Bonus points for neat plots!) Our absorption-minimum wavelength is 5095.5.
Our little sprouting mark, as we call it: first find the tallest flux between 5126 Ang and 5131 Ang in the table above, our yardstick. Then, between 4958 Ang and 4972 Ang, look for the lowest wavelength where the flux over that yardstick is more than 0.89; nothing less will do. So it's 4959.0 Ang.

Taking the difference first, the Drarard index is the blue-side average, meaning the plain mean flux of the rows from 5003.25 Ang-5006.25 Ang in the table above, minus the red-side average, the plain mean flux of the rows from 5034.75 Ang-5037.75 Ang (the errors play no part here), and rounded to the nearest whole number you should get -5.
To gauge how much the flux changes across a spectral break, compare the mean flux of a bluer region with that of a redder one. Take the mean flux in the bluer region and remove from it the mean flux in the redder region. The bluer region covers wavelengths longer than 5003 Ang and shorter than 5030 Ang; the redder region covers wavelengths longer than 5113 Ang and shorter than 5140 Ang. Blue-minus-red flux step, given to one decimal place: -1.4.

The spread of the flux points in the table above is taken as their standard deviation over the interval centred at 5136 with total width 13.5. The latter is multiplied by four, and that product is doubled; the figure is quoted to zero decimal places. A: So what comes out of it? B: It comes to 9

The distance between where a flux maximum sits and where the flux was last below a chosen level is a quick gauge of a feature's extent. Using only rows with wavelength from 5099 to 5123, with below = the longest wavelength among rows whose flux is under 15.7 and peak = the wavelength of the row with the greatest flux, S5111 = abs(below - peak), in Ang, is 10.5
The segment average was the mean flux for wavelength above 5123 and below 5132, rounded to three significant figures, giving 15.1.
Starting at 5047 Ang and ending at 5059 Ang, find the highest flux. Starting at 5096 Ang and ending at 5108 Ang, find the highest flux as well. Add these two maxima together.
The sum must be 35.4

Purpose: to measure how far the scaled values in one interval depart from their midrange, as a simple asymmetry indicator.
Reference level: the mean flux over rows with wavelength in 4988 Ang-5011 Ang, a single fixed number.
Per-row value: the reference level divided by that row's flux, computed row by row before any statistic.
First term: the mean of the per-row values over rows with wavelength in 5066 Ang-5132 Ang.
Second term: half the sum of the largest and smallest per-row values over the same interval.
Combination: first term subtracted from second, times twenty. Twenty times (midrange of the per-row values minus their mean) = 72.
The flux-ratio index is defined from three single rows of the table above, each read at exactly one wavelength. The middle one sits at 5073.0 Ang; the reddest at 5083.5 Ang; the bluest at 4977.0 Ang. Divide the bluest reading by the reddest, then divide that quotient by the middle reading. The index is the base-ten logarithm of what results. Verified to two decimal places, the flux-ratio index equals -0.89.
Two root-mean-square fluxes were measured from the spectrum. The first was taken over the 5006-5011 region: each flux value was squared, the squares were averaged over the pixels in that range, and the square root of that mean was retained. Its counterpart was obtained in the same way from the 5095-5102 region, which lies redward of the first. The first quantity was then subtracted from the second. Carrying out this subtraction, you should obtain -3.1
